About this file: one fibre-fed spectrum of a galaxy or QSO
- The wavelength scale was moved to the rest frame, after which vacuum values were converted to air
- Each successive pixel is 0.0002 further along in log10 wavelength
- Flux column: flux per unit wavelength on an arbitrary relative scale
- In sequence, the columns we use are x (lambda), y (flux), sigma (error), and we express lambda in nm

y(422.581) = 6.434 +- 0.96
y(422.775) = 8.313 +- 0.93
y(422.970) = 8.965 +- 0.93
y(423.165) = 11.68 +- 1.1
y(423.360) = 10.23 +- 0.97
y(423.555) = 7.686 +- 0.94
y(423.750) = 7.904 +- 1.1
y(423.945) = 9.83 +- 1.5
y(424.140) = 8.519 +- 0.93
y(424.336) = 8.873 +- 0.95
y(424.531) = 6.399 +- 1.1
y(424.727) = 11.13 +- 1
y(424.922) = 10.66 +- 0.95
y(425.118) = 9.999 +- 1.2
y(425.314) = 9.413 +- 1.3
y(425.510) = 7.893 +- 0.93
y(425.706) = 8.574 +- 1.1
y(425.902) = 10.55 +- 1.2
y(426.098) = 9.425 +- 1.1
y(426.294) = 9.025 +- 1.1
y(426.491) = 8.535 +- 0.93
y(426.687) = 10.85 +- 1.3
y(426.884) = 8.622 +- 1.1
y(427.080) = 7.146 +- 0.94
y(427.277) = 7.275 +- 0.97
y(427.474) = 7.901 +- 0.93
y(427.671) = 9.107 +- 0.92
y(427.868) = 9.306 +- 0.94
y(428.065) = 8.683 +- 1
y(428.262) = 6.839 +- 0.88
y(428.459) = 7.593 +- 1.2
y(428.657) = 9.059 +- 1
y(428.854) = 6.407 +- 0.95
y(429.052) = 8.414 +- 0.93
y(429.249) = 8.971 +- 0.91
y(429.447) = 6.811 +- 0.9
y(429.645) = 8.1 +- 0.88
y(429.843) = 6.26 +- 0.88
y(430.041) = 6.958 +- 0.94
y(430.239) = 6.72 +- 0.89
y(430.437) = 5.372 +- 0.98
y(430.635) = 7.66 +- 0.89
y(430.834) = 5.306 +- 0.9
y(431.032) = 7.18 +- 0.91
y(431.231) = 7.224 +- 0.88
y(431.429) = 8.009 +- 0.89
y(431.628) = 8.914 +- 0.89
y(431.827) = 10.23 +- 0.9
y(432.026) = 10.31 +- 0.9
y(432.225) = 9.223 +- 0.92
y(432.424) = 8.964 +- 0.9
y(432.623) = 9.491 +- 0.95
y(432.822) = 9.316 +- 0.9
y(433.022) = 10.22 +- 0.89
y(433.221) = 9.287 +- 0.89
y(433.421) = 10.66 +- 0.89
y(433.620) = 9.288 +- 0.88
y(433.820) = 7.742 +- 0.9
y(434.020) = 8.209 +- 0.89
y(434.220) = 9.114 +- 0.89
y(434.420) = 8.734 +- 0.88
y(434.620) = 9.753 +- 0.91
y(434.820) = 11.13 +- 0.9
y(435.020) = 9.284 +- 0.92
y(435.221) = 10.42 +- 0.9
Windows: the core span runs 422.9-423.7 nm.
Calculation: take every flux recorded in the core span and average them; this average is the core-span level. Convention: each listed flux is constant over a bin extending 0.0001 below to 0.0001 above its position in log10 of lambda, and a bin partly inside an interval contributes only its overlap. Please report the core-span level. 9.6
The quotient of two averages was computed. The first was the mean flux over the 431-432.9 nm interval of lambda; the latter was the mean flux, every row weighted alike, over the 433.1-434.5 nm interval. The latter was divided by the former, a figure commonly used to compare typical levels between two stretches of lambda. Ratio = 1.01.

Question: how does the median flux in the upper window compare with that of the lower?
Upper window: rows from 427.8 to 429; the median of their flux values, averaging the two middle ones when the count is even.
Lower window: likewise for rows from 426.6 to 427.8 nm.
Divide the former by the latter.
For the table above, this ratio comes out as 0.99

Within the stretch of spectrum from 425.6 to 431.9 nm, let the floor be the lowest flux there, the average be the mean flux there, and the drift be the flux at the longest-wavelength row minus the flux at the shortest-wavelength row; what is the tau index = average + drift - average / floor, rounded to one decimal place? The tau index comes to 8.2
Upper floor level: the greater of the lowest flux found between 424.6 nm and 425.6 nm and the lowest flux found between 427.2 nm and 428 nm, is 7.9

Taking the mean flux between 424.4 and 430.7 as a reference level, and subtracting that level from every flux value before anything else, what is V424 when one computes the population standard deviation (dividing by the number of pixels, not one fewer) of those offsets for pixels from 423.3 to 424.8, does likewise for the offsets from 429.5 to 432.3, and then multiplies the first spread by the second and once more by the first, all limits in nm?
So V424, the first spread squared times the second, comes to 3.1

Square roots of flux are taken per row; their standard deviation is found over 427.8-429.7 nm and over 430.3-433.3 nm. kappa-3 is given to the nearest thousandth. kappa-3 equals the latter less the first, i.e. 0.105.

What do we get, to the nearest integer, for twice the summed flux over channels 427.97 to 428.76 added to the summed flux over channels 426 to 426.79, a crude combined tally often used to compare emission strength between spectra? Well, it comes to 102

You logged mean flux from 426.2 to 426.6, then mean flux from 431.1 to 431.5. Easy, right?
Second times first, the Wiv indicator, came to 67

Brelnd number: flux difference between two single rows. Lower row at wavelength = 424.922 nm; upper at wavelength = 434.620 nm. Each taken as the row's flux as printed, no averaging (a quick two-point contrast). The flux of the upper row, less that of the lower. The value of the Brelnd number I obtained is -0.9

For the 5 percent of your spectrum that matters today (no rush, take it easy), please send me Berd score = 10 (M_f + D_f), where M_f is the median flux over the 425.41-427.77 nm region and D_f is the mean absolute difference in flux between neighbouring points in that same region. 97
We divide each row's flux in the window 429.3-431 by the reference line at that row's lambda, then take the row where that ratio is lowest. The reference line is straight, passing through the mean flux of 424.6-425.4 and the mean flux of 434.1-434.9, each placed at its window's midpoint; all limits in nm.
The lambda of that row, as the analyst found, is 430.834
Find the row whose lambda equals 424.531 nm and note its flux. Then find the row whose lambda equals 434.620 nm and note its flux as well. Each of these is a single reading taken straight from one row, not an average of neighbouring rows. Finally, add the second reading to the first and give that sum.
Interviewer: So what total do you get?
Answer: 16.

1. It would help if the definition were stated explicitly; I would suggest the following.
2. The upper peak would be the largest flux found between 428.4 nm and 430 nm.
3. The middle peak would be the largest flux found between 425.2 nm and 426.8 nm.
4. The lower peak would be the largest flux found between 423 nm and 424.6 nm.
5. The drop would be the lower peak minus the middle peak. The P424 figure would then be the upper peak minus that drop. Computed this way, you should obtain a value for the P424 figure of 8.2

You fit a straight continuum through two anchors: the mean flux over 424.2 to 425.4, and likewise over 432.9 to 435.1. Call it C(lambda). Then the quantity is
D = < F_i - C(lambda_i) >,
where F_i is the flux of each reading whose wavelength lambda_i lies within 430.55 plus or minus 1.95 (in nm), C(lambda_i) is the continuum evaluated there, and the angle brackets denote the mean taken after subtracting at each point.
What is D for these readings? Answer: -1.6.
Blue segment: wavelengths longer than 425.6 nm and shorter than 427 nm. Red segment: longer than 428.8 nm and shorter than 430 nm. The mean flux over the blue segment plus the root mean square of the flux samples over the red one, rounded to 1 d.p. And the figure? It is 16.9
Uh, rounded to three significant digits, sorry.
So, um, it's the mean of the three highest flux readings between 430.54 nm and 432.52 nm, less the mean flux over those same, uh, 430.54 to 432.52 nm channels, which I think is 1.62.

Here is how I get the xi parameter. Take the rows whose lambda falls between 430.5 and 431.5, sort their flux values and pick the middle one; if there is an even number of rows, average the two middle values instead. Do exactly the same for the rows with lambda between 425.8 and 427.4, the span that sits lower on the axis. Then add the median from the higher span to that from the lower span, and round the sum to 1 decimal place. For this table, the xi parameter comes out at 16.0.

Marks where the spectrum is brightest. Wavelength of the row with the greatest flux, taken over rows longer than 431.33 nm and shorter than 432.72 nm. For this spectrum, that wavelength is 432.026 nm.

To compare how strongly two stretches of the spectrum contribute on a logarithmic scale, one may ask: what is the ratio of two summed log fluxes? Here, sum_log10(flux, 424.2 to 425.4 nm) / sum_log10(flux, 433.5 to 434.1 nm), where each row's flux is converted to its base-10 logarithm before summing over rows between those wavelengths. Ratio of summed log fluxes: 2.1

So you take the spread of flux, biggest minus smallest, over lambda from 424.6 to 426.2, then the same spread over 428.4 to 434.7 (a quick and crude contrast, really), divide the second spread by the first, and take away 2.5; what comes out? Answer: -0.85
